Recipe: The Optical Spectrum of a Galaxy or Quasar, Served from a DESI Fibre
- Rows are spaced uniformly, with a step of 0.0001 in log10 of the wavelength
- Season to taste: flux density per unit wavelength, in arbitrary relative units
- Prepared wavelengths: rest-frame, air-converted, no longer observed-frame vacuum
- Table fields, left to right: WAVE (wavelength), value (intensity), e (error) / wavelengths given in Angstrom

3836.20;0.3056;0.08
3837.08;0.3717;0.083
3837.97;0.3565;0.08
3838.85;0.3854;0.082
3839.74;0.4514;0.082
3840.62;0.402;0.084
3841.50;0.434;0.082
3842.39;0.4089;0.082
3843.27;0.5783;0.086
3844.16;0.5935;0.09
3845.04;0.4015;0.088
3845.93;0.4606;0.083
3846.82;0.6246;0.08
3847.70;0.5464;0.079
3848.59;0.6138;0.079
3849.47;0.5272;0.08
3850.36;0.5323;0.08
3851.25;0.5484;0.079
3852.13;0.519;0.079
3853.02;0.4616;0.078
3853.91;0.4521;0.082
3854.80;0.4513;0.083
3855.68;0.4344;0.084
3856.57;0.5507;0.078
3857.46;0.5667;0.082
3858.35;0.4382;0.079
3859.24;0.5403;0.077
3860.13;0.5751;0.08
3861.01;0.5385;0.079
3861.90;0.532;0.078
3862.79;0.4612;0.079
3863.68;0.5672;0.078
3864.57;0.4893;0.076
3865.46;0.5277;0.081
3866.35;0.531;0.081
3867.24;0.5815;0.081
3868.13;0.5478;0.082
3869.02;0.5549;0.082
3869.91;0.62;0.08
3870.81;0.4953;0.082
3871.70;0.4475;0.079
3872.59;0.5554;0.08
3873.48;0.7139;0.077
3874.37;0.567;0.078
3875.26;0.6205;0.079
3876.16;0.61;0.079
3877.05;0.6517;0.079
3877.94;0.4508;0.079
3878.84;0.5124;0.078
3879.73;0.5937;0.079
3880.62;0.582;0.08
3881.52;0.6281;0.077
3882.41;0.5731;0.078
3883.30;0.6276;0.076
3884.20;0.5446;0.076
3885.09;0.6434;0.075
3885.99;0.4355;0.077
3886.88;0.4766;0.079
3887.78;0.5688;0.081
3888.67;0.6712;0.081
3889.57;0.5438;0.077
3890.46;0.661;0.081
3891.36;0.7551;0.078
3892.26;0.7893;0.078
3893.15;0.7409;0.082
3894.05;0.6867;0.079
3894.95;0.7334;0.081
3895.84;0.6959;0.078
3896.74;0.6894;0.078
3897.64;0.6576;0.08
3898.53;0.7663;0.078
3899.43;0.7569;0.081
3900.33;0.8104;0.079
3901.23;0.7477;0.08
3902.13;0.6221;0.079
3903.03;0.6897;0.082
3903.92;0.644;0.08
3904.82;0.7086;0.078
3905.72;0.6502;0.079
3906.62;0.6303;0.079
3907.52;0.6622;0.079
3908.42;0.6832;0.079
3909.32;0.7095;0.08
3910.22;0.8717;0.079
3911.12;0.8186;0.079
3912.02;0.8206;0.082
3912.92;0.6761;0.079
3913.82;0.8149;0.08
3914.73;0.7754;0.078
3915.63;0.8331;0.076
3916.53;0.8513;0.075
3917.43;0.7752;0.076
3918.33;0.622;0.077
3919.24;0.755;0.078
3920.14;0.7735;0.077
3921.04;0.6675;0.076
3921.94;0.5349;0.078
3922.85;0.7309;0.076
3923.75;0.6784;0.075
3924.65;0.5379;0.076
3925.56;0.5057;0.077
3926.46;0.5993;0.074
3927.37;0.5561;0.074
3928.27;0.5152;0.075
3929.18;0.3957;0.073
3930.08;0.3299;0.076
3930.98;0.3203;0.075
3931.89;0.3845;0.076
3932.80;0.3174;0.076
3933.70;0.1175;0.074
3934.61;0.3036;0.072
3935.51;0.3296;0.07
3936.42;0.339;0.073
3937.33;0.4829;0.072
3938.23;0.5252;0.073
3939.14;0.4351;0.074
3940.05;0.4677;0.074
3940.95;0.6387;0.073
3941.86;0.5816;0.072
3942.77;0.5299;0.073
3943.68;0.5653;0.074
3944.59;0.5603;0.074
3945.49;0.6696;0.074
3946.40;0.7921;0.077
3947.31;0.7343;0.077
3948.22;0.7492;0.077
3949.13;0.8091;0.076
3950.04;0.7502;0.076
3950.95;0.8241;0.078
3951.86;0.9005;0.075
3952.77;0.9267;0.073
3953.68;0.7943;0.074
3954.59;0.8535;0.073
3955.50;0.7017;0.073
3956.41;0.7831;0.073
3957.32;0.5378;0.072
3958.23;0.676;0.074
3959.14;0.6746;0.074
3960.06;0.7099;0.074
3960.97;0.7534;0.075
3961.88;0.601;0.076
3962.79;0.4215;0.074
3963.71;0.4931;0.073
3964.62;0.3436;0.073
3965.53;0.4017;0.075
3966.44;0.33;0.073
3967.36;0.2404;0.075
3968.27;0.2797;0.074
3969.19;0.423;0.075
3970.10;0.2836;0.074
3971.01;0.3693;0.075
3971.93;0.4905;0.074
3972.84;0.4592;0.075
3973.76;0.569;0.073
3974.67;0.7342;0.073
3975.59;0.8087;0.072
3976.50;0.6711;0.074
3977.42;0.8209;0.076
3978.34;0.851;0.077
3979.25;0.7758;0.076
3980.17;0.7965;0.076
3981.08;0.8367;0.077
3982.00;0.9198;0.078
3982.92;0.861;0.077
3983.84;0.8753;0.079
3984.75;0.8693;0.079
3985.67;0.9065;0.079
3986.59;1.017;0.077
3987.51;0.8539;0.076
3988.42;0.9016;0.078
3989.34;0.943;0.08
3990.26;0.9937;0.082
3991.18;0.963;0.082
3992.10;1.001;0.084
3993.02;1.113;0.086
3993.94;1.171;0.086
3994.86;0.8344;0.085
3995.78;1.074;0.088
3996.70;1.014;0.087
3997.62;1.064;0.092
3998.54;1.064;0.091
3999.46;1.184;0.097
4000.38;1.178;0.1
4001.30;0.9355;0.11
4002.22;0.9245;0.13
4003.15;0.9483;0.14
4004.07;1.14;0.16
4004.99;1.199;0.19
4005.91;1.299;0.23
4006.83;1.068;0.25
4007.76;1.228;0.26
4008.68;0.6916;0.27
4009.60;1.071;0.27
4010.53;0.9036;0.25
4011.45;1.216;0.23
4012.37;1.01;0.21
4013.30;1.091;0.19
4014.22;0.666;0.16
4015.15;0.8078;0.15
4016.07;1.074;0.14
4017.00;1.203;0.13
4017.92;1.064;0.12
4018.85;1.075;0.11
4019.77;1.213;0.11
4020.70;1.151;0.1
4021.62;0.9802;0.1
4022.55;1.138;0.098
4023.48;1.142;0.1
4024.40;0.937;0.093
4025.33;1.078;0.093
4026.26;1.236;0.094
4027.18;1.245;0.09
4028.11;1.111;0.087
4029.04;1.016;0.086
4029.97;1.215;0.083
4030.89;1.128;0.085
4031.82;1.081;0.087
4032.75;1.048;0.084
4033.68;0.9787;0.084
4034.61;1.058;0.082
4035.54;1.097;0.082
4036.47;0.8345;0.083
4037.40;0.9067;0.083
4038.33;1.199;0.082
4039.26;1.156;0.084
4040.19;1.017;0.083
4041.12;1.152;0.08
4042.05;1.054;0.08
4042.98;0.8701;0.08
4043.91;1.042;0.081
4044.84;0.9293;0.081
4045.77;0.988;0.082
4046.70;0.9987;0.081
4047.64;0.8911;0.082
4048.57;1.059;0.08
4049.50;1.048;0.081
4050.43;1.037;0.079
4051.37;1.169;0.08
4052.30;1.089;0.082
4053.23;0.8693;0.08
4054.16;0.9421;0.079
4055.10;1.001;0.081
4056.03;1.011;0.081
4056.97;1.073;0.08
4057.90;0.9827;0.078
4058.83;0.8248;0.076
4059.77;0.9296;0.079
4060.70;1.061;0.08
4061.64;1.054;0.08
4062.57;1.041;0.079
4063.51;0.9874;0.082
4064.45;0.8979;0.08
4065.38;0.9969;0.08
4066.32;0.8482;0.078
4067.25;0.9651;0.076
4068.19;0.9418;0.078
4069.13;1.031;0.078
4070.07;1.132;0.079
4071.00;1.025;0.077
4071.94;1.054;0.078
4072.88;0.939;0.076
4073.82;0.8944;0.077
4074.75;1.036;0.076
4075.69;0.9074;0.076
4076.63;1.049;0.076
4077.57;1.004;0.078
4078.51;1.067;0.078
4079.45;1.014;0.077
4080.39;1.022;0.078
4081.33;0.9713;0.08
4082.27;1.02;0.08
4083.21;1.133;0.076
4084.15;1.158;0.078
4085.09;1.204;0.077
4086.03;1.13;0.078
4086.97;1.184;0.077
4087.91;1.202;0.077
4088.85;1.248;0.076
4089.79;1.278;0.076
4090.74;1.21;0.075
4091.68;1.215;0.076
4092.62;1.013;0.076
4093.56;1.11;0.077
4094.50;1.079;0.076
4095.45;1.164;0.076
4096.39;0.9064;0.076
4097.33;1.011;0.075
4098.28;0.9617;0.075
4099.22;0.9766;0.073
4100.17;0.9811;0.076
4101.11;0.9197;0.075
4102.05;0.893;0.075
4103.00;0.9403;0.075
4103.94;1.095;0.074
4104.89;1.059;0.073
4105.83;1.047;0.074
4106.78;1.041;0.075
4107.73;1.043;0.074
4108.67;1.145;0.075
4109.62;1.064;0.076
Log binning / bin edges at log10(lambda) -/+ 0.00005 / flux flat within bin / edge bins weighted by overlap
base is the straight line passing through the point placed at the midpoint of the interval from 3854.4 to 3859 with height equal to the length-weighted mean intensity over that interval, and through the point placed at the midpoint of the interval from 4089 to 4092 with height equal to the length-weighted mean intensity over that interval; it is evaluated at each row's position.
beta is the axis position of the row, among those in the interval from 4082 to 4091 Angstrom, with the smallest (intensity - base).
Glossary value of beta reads 4082.27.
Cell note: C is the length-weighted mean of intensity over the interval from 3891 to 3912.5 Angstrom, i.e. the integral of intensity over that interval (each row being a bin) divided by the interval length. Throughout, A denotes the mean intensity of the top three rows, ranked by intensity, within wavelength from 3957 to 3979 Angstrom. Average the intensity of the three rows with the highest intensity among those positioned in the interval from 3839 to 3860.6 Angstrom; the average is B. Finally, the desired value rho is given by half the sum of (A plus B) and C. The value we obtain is 1.08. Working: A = 0.83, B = 0.61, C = 0.72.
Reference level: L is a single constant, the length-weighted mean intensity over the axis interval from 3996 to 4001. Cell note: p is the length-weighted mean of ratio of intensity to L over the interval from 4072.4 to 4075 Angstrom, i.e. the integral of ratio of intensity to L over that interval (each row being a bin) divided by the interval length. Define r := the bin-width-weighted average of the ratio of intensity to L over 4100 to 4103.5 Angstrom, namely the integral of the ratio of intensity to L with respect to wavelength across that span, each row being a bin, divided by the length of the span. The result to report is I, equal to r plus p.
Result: 1.72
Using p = 0.87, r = 0.85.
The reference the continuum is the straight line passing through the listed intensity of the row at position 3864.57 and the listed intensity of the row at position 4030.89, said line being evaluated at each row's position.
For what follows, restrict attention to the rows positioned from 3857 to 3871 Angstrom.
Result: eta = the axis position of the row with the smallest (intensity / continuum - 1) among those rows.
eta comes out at 3858.35 Angstrom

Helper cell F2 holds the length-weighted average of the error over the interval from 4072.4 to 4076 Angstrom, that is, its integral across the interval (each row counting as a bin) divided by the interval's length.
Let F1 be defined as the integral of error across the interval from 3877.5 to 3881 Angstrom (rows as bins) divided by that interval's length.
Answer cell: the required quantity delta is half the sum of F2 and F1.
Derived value 0.0776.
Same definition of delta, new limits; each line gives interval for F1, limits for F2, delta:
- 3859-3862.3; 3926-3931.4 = 0.0767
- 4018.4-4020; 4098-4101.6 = 0.0926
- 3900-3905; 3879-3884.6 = 0.0788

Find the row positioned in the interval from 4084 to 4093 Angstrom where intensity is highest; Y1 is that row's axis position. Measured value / 4089.79 Angstrom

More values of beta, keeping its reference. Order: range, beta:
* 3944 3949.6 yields 3944.59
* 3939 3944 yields 3939.14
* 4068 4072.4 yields 4068.19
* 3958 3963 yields 3962.79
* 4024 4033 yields 4024.40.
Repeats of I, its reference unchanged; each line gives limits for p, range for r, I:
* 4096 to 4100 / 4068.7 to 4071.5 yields 1.85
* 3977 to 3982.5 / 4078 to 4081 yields 1.70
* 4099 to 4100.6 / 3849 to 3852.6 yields 1.38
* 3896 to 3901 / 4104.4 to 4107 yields 1.63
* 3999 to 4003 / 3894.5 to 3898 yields 1.59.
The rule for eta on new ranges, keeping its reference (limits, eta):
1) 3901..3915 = 3906.62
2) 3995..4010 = 4008.68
